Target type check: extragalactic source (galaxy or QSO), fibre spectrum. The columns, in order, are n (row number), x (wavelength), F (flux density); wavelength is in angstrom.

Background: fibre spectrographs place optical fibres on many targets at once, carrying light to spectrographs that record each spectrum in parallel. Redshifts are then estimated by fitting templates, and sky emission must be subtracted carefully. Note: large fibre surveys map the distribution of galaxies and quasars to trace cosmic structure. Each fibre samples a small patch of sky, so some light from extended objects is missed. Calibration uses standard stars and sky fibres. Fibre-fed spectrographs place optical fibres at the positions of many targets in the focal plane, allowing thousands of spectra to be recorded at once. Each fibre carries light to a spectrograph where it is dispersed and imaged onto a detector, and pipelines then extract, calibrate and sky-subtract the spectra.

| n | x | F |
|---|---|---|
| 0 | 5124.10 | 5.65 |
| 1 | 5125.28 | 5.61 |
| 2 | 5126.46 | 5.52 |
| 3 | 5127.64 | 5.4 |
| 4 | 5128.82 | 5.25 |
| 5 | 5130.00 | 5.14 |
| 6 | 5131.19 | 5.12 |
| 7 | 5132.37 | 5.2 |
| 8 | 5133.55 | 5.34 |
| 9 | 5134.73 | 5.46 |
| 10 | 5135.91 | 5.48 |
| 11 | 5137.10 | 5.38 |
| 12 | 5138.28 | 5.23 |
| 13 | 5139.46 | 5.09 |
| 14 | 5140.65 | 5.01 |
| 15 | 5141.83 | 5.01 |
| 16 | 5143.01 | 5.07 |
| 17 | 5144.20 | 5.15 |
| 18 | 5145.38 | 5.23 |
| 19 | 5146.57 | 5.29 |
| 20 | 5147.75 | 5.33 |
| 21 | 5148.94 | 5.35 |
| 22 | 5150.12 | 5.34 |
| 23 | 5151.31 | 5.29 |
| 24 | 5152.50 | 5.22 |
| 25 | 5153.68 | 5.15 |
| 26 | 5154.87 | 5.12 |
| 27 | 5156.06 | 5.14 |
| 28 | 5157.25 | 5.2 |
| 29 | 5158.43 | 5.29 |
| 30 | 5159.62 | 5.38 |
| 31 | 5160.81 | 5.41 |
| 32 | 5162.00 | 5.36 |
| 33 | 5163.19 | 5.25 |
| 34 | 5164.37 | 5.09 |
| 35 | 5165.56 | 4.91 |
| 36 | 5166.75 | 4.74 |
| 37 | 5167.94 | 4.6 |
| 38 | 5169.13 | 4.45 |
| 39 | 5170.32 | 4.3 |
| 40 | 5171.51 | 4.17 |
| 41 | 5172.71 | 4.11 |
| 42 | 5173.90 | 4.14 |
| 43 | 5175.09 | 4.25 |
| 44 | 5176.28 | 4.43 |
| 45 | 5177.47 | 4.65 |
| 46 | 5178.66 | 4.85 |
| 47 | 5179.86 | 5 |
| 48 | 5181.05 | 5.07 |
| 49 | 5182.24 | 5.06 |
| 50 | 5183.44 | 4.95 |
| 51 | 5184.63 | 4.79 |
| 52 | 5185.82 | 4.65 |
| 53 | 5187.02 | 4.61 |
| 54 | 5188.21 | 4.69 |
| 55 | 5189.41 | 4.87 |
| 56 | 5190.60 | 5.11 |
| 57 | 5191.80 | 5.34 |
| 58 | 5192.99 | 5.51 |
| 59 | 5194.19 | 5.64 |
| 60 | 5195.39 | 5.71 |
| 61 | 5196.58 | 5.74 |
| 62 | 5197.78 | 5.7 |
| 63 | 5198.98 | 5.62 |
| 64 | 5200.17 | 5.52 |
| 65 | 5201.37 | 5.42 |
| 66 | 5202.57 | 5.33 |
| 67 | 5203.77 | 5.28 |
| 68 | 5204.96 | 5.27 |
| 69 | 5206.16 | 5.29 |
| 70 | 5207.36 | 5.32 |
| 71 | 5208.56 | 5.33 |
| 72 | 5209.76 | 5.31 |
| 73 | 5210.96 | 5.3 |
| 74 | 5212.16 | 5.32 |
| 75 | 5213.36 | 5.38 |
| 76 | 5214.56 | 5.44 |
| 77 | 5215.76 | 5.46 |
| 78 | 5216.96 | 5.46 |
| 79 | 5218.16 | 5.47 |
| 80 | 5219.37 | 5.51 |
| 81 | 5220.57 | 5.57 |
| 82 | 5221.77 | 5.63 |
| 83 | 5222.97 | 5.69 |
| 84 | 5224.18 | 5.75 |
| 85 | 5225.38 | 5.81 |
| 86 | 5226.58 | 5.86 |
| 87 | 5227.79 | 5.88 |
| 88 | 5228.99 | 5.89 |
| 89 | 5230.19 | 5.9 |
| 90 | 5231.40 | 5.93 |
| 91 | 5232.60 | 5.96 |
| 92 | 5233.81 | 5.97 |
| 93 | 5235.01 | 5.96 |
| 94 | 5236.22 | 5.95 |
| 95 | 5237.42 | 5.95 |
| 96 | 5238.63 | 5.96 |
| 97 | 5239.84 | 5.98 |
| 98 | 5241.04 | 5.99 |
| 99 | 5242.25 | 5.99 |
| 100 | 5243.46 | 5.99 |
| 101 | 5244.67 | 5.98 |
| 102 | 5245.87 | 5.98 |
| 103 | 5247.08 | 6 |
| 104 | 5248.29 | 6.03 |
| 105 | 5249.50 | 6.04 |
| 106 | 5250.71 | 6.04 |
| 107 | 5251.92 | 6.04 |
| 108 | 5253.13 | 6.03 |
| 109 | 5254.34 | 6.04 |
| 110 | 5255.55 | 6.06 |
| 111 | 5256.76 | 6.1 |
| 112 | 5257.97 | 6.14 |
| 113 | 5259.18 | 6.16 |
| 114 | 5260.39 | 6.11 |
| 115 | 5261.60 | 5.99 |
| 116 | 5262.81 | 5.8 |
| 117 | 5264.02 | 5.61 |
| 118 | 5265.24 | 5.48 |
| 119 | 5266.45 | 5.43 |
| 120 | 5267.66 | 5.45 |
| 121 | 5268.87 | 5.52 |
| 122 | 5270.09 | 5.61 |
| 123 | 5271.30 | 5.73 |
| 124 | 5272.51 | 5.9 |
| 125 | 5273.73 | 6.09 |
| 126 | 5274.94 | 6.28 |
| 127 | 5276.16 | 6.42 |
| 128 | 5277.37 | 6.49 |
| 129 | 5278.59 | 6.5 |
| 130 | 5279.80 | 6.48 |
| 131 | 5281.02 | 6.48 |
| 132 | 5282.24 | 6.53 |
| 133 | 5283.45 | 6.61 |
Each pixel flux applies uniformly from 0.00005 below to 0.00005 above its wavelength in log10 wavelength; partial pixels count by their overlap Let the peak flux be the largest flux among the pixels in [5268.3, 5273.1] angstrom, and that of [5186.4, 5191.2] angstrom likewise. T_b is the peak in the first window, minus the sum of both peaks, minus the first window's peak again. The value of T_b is -11.0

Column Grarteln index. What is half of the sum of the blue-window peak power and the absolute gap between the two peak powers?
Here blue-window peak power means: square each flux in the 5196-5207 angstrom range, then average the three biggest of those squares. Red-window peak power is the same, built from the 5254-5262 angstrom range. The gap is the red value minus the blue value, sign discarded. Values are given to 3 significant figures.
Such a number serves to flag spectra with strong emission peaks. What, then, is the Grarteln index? 18.8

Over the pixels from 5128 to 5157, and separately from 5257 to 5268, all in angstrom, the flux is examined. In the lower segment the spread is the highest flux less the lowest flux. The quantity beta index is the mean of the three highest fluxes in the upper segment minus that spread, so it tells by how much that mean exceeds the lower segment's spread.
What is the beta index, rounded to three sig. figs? 5.67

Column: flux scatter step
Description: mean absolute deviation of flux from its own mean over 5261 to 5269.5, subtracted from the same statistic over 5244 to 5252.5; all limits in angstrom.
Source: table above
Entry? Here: -0.14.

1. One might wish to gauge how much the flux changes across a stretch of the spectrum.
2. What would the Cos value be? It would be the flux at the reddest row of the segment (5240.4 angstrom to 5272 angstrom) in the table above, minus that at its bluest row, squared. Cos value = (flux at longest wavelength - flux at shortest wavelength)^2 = 0.07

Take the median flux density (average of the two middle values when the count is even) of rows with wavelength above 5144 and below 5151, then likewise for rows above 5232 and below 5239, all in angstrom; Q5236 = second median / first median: 1.12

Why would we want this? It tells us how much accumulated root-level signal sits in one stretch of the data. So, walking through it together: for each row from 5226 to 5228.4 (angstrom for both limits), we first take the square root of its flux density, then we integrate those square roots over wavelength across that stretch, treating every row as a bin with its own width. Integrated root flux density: 5.8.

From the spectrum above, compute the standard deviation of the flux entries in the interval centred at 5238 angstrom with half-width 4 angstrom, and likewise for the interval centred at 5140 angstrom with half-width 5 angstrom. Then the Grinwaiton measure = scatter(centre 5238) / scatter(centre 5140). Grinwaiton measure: 0.09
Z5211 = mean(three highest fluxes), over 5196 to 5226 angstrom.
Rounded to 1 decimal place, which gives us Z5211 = 5.8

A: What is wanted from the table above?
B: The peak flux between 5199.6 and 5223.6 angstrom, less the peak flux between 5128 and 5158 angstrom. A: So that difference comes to 0.2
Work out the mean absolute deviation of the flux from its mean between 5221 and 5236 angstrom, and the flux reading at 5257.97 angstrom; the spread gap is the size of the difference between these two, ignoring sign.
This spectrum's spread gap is 6.05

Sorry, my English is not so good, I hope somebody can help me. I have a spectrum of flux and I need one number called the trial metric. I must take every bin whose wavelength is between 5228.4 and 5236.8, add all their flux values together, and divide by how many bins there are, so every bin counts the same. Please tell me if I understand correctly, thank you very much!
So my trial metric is 5.94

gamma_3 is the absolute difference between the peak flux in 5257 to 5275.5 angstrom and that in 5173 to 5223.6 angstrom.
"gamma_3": 0.5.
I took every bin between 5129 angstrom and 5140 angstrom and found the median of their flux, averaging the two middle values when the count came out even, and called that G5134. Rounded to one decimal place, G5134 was 5.2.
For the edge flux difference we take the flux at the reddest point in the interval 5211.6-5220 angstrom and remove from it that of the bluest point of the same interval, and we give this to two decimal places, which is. 0.19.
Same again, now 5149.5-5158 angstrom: -0.14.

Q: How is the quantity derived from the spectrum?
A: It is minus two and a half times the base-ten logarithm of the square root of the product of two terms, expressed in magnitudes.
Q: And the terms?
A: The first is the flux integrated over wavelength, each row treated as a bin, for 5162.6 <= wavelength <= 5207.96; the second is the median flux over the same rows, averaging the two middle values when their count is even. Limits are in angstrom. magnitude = -3.82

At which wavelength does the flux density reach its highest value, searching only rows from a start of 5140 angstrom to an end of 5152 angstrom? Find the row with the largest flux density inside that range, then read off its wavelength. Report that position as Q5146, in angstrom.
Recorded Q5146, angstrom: 5148.94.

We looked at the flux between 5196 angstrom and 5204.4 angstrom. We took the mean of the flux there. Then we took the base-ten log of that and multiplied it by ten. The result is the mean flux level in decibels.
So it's 7.42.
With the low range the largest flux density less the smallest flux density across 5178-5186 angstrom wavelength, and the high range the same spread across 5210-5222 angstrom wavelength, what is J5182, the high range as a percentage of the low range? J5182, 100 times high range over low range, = 79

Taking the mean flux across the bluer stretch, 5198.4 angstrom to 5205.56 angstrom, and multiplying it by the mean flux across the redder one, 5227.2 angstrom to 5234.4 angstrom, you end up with 32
